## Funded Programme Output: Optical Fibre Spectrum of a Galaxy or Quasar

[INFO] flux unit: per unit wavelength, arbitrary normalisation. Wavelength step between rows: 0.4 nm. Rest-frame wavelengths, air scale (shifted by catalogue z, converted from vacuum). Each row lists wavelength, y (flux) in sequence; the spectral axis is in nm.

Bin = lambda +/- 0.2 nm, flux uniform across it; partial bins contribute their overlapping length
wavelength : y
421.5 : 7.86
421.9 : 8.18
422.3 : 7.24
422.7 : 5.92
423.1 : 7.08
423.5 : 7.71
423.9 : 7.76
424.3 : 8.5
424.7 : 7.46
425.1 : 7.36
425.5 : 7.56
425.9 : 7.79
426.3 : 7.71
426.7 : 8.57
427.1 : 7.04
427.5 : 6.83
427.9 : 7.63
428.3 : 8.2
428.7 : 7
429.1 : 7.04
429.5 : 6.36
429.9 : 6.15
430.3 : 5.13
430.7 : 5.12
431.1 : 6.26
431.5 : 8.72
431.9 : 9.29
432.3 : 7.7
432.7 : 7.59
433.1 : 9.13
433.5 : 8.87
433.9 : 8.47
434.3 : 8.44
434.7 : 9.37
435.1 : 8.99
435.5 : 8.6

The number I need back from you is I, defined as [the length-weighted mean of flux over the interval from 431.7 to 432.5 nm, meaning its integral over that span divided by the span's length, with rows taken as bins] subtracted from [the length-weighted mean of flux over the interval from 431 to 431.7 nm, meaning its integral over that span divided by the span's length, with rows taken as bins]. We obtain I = -0.8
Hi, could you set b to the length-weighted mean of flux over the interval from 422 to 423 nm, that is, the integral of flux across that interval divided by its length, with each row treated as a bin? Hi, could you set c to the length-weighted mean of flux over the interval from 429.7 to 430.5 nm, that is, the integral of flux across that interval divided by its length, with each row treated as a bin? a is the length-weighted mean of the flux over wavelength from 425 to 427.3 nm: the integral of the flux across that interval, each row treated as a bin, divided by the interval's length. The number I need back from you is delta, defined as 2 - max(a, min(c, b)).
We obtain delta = -5.7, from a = 7.7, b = 6.8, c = 5.6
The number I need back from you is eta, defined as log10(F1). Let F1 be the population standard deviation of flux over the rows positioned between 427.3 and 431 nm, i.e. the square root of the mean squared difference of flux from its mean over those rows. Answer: -0.01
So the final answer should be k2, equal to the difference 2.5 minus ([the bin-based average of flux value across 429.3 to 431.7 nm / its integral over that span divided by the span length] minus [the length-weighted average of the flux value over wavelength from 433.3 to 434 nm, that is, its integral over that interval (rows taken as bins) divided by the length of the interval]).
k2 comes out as 4.9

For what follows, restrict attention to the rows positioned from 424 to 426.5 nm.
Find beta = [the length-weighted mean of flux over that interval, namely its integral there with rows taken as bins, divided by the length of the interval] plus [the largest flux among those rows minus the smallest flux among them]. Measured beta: 8.9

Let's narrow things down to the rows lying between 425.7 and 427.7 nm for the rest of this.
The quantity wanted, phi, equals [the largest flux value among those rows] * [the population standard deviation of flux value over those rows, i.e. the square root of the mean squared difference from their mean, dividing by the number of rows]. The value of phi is 5.3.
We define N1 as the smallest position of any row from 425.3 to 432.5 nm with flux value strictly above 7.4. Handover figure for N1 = 425.5 nm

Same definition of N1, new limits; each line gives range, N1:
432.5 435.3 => 432.7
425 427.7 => 425.5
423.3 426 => 423.5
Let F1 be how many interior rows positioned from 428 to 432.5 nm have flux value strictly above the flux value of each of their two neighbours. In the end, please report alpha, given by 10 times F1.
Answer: 20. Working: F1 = 2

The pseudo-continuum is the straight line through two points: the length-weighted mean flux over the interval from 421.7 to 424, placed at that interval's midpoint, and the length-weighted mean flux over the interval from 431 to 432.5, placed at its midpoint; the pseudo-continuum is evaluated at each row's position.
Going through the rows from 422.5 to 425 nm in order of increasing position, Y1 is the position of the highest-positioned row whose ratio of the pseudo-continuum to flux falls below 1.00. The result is 424.3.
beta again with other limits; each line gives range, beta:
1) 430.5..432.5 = 11.6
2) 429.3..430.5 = 7.1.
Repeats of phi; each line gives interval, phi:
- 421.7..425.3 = 5.9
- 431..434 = 8.8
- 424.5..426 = 1.2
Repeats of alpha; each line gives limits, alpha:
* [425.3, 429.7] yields 40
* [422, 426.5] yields 20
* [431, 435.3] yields 30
